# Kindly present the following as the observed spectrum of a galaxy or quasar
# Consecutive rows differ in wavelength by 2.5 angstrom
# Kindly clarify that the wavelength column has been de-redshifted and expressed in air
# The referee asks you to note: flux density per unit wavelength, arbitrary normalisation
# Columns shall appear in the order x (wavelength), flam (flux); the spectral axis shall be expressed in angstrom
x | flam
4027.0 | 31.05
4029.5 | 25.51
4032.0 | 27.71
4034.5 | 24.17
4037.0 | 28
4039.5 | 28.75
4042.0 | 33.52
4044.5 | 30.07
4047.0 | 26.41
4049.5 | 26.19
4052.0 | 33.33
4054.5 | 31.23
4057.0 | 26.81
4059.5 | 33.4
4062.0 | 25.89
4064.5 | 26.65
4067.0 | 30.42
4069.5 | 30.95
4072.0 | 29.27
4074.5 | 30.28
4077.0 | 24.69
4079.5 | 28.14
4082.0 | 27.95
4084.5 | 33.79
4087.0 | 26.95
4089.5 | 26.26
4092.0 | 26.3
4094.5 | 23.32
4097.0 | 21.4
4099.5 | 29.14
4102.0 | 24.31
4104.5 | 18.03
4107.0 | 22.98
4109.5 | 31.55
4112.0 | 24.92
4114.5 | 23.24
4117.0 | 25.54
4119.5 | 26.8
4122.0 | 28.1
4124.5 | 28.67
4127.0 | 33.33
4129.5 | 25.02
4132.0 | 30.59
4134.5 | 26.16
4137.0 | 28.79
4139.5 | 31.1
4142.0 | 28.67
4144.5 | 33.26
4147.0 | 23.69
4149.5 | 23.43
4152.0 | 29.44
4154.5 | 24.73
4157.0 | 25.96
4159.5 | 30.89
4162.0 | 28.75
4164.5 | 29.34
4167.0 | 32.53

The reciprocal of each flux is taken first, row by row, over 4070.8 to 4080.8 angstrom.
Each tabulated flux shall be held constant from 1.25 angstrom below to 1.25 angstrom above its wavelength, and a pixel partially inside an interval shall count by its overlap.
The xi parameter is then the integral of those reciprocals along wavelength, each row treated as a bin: 0.358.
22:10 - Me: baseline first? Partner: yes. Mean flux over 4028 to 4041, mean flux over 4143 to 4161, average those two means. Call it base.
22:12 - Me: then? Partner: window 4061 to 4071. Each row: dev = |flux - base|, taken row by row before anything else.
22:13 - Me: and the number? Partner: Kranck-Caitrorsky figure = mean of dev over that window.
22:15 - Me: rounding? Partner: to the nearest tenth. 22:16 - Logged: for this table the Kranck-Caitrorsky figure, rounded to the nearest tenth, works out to 2.2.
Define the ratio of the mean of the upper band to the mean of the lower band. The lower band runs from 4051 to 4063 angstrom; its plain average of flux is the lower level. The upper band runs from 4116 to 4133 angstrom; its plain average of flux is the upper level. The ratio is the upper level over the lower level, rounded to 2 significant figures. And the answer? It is 0.94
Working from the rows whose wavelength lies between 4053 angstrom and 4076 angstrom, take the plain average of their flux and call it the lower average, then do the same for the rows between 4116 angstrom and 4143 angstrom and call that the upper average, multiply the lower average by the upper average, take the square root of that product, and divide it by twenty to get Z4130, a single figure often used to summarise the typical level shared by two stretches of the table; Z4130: 1.45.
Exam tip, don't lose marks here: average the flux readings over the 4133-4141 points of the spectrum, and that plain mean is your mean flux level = 28.7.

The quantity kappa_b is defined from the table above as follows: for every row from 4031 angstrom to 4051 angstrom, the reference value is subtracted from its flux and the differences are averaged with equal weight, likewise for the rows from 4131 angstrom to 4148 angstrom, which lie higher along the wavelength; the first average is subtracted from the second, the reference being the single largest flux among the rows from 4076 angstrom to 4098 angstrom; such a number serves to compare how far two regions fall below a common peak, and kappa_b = 0.8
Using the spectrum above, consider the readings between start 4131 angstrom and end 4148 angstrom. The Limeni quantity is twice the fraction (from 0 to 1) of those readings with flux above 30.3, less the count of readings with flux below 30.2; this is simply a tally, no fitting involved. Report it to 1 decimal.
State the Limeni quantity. -3.1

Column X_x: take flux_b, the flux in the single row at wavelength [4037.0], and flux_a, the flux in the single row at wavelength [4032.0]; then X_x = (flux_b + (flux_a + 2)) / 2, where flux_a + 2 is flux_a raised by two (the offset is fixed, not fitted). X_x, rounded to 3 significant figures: 28.9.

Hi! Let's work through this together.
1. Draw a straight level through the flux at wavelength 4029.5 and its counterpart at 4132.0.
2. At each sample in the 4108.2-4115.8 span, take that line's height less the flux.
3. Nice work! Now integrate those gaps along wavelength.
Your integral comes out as 23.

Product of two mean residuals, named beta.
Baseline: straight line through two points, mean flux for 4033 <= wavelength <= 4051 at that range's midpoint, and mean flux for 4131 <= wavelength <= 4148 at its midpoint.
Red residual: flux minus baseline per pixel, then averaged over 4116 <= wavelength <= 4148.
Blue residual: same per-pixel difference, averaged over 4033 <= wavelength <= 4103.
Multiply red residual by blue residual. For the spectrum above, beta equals 0.1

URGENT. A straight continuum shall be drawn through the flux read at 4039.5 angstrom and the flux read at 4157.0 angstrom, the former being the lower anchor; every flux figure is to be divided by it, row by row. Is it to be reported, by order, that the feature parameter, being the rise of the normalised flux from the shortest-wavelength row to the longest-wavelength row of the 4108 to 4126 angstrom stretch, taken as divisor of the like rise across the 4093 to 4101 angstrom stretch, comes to -2.3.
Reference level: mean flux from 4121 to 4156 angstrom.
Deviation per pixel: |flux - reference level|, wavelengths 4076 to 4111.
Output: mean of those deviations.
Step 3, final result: 3.6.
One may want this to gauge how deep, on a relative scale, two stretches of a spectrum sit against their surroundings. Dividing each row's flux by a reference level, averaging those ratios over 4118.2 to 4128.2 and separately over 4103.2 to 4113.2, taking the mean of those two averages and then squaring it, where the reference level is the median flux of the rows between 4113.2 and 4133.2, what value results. 0.95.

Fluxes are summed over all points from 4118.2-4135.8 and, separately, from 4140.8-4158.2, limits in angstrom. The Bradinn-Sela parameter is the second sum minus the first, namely -9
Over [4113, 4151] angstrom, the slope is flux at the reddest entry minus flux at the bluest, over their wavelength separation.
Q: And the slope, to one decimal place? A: 0.0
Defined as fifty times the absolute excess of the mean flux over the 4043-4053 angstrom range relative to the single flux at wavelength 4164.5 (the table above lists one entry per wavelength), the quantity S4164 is 17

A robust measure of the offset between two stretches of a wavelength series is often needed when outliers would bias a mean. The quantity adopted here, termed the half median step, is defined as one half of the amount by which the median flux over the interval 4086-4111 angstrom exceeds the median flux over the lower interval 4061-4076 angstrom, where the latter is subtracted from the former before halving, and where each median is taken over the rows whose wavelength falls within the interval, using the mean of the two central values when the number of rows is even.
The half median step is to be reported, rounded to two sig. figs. -2.2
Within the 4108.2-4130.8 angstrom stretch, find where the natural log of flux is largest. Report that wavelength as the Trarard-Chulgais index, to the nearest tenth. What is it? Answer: 4127.0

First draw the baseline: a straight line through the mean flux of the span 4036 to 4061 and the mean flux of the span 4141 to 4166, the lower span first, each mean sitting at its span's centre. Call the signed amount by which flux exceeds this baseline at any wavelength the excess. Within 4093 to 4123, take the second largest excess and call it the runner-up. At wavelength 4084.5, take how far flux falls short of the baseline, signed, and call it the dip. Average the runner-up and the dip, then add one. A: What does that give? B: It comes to -1.2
